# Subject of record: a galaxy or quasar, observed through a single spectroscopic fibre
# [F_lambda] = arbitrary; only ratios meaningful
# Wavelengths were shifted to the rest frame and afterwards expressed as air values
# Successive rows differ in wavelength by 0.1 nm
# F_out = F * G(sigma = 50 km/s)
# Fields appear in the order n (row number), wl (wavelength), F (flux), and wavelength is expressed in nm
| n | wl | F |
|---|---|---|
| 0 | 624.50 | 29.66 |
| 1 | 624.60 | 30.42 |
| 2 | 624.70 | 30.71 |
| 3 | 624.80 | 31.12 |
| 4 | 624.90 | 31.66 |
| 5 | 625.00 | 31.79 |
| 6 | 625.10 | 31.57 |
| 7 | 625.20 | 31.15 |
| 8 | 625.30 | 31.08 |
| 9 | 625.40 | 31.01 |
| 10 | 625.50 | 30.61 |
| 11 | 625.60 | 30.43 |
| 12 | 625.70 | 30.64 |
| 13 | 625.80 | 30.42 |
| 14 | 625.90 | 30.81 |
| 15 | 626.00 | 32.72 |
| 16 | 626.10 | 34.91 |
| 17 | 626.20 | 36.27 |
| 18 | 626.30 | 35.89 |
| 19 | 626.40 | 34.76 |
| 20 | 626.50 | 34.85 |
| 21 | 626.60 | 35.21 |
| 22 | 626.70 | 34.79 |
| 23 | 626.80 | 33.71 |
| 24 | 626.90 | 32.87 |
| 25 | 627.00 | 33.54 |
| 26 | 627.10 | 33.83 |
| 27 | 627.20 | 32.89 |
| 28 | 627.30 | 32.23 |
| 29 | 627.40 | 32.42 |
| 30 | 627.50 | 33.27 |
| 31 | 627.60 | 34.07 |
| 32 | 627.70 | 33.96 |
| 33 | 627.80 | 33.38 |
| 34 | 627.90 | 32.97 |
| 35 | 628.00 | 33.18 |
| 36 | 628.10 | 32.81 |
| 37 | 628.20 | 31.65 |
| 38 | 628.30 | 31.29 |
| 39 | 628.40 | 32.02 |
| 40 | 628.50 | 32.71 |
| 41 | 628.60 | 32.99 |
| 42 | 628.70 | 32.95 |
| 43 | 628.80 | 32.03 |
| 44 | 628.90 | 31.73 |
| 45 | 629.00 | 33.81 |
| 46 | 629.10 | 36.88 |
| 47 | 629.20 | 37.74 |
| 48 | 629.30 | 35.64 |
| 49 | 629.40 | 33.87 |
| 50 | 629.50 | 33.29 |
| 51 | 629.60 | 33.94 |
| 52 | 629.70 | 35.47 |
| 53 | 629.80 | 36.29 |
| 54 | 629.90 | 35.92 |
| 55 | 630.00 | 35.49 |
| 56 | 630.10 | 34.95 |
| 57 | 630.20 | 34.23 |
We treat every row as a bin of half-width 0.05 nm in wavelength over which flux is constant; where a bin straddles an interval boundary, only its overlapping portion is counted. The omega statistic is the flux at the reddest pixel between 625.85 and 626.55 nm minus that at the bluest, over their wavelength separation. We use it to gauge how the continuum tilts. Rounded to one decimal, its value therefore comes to 6.7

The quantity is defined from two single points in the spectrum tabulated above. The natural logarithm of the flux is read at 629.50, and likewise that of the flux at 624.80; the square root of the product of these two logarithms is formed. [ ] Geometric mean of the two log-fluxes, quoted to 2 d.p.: 3.47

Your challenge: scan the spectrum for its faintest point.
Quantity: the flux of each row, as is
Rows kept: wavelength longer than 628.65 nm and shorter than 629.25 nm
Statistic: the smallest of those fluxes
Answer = 31.73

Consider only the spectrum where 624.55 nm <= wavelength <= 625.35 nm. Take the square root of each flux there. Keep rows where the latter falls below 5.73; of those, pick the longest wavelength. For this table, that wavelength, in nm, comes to 625.30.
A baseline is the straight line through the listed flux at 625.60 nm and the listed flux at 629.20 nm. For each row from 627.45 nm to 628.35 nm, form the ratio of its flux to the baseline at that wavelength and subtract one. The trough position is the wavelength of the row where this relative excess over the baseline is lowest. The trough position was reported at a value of 628.30 nm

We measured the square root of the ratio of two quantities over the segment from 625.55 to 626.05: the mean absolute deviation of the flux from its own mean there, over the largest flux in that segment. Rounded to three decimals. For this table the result 0.145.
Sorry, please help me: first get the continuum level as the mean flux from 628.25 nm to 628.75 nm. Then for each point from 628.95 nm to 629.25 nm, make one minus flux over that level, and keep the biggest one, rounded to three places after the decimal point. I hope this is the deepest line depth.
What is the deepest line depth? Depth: -0.044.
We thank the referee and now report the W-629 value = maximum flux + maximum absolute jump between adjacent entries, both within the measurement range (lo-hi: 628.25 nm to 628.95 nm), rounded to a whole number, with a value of 34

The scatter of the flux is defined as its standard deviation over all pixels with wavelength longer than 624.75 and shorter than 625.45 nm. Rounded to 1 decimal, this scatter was 0.3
